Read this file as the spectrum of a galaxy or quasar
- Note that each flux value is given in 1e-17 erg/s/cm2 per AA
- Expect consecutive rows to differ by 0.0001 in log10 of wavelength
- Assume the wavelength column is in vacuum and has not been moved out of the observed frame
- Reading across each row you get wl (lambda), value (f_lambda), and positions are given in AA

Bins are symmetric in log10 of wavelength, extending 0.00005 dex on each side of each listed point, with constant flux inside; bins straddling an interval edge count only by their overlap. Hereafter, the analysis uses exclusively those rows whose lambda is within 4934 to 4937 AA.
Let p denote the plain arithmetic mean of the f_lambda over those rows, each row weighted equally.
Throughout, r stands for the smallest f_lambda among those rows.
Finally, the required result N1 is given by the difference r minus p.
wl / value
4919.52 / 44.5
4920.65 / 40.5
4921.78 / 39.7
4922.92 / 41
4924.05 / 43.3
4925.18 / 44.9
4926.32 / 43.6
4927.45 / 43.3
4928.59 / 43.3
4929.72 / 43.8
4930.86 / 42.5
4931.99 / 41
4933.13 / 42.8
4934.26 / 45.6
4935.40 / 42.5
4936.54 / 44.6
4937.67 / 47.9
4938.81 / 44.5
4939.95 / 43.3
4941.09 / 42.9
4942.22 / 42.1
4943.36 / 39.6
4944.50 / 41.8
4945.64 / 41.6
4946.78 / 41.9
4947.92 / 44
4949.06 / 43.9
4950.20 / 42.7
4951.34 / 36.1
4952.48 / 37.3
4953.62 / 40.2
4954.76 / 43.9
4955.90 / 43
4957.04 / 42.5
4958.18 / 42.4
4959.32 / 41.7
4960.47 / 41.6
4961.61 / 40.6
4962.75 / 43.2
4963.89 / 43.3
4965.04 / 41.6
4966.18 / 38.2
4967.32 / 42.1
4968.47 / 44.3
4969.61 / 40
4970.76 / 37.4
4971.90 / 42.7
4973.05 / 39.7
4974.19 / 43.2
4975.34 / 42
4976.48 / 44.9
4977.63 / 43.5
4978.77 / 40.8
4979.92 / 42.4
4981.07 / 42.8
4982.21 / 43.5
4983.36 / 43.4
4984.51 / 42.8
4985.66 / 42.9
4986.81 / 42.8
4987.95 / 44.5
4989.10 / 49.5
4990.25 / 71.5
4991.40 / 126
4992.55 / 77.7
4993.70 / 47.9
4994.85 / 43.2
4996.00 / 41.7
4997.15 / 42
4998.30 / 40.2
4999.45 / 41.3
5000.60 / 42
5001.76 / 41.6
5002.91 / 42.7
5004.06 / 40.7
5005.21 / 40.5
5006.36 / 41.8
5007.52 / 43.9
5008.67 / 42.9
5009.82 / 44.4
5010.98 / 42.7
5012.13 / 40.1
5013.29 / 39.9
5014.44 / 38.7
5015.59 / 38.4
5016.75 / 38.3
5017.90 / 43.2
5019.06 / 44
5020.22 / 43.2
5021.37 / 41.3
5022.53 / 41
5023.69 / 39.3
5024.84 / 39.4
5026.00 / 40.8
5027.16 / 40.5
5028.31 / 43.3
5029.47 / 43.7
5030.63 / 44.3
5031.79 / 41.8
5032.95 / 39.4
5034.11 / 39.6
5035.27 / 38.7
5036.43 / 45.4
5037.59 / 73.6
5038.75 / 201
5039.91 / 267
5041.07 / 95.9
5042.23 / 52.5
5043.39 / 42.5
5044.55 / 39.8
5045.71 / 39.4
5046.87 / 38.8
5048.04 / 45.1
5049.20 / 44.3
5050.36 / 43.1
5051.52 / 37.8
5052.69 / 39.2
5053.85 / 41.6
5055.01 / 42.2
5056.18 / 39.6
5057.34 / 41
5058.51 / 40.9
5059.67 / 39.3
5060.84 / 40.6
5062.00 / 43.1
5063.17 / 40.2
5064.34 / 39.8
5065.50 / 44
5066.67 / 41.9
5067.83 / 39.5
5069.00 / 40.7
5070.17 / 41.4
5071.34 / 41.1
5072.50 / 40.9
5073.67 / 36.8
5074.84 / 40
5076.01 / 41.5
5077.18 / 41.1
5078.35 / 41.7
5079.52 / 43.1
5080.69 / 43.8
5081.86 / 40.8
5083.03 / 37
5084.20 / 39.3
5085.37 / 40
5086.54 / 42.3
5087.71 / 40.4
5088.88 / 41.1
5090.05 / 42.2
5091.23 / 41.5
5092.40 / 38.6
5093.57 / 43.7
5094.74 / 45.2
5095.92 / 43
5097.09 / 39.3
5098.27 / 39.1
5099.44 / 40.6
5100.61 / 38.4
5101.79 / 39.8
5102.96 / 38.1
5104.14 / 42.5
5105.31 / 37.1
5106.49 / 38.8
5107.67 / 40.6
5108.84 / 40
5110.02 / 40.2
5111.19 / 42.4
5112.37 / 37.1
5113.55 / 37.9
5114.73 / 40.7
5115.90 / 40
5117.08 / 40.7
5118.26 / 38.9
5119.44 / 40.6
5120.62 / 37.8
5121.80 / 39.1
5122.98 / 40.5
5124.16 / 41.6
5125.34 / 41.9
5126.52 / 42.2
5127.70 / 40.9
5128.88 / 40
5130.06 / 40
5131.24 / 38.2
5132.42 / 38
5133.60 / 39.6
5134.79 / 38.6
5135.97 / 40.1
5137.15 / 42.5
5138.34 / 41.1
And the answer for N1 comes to -1.73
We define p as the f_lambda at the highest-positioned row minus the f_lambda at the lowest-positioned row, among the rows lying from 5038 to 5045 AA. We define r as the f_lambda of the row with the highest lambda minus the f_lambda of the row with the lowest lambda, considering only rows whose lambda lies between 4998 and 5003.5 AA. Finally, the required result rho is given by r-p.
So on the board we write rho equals 164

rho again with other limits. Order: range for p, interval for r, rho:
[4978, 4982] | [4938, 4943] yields -4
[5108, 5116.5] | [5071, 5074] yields -4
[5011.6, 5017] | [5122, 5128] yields 2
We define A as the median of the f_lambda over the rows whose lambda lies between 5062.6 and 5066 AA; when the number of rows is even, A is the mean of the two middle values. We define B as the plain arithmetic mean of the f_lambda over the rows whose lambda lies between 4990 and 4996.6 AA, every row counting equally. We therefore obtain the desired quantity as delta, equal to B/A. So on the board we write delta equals 1.7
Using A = 40.2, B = 68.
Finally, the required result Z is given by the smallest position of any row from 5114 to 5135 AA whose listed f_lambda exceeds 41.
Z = 5124.16 AA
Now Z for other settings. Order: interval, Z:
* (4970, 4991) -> 4971.90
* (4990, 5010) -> 4990.25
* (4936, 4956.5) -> 4936.54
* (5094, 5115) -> 5094.74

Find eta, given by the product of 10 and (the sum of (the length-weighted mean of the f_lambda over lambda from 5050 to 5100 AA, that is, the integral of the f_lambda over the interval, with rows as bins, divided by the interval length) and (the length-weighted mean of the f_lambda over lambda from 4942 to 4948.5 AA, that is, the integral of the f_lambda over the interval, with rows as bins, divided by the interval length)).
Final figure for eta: 827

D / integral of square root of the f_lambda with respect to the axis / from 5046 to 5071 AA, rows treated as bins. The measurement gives 160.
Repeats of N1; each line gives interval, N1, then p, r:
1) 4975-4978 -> -1.47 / 43.5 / 42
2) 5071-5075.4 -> -2.90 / 39.7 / 36.8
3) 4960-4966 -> -1.46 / 42.1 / 40.6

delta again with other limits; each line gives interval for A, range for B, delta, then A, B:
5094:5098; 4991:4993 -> 2.4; 43.0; 102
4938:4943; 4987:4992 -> 1.7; 43.1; 73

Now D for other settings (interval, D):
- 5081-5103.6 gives 144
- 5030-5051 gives 163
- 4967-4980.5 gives 87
